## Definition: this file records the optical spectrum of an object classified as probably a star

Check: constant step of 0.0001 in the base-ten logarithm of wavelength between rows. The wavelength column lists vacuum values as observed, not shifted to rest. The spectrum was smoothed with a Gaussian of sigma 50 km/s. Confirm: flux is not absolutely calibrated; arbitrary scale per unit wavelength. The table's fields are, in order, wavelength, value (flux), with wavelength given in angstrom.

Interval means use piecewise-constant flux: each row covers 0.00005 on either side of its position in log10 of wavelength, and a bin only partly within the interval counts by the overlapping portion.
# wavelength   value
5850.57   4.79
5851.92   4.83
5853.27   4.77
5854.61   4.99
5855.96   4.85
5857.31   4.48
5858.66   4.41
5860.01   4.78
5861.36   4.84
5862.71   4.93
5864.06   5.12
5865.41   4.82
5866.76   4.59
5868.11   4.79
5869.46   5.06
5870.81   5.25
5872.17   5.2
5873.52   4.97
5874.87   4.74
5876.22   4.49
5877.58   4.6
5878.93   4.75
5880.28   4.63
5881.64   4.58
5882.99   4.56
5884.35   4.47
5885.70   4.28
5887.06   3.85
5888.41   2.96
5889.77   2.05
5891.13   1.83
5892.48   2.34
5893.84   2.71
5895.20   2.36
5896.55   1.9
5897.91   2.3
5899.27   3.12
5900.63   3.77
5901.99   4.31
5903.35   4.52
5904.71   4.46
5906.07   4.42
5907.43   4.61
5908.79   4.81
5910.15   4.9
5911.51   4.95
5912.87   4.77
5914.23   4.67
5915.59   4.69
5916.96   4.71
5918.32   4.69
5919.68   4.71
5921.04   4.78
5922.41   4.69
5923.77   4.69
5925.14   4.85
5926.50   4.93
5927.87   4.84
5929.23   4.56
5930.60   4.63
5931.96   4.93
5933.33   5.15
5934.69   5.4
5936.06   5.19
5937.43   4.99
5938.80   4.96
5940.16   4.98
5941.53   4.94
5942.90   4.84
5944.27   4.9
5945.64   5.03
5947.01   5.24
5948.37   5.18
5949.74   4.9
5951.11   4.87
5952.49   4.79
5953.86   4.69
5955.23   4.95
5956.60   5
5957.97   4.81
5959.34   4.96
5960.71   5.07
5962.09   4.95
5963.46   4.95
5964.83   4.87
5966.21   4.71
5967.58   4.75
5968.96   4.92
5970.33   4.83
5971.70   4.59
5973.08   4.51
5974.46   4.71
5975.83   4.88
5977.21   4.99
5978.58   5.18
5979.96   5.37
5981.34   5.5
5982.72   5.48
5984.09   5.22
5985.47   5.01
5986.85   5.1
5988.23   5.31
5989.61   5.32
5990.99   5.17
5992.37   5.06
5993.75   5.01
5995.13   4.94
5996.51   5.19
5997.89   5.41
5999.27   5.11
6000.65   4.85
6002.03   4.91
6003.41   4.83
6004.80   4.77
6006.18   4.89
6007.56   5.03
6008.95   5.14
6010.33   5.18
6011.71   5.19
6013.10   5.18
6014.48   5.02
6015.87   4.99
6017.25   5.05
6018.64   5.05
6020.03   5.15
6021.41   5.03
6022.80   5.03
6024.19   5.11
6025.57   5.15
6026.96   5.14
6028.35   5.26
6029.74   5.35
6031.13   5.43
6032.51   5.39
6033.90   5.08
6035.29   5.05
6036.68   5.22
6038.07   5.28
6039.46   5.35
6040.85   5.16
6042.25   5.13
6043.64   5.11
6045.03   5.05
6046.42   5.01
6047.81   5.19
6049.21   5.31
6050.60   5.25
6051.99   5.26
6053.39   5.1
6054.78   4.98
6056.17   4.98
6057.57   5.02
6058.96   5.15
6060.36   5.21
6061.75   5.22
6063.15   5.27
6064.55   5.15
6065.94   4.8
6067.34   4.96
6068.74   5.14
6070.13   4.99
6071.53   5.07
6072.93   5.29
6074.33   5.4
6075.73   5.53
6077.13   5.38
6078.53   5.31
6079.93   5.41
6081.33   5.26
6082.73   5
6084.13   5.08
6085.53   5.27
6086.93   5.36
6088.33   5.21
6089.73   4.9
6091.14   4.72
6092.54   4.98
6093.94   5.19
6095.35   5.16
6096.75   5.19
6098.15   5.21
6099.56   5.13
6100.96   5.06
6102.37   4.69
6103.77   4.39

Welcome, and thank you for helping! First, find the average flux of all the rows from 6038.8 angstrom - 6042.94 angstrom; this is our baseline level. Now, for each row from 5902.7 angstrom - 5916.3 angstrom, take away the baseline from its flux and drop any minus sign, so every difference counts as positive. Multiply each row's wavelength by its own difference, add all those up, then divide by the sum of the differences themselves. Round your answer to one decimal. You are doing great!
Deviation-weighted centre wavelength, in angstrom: 5908.7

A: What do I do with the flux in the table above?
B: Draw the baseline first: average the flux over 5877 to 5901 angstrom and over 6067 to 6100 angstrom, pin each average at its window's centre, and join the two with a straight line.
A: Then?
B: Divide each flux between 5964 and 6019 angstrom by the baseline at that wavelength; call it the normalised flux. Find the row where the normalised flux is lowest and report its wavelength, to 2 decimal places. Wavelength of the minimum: 6004.80 angstrom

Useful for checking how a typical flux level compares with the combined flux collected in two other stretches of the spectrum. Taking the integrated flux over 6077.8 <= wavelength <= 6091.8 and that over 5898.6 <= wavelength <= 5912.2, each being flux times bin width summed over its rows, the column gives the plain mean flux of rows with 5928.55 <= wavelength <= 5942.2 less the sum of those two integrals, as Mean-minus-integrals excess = -126.9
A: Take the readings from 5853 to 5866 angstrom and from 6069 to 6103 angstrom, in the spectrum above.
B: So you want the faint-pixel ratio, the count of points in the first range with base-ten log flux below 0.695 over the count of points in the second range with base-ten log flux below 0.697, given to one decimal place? 2.7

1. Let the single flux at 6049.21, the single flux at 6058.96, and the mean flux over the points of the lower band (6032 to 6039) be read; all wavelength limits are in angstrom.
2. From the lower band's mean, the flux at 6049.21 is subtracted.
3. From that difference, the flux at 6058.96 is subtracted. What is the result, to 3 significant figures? -5.26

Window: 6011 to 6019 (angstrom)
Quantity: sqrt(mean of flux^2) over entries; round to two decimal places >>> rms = 5.08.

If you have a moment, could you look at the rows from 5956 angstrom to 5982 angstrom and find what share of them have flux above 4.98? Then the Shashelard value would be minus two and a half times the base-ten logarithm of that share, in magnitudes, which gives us 1.3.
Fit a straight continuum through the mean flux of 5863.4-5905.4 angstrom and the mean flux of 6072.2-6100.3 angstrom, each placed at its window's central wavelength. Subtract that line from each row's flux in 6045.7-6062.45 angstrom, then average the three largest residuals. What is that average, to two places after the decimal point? 0.29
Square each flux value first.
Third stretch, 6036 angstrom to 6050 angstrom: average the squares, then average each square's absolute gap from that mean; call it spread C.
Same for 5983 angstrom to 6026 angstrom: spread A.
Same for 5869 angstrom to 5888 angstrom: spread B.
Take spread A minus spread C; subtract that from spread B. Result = 2.4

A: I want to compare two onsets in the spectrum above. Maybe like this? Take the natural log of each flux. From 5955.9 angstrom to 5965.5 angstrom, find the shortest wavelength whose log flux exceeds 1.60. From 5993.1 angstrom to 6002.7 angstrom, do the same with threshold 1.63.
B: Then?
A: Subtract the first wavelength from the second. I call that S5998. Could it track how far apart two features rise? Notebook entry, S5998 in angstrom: 39.9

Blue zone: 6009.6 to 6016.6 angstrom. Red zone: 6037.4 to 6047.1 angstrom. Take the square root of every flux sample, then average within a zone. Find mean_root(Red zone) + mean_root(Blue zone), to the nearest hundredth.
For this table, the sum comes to 4.53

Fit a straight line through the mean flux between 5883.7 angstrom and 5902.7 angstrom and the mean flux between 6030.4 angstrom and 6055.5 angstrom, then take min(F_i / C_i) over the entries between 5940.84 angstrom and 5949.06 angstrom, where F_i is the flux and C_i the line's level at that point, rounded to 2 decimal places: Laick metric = 1.29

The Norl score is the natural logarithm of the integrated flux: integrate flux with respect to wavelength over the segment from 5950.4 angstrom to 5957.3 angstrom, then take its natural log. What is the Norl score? 3.51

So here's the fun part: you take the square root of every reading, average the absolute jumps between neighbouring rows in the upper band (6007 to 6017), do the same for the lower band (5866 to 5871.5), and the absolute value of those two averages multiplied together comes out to 0.0007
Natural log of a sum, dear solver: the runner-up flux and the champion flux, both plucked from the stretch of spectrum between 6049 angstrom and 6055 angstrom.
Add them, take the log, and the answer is 2.36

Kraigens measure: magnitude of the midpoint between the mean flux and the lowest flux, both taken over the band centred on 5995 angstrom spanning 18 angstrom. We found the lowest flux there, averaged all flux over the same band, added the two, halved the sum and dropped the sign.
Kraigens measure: 4.96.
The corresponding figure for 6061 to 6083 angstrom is 5.00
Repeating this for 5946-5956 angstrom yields 4.82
